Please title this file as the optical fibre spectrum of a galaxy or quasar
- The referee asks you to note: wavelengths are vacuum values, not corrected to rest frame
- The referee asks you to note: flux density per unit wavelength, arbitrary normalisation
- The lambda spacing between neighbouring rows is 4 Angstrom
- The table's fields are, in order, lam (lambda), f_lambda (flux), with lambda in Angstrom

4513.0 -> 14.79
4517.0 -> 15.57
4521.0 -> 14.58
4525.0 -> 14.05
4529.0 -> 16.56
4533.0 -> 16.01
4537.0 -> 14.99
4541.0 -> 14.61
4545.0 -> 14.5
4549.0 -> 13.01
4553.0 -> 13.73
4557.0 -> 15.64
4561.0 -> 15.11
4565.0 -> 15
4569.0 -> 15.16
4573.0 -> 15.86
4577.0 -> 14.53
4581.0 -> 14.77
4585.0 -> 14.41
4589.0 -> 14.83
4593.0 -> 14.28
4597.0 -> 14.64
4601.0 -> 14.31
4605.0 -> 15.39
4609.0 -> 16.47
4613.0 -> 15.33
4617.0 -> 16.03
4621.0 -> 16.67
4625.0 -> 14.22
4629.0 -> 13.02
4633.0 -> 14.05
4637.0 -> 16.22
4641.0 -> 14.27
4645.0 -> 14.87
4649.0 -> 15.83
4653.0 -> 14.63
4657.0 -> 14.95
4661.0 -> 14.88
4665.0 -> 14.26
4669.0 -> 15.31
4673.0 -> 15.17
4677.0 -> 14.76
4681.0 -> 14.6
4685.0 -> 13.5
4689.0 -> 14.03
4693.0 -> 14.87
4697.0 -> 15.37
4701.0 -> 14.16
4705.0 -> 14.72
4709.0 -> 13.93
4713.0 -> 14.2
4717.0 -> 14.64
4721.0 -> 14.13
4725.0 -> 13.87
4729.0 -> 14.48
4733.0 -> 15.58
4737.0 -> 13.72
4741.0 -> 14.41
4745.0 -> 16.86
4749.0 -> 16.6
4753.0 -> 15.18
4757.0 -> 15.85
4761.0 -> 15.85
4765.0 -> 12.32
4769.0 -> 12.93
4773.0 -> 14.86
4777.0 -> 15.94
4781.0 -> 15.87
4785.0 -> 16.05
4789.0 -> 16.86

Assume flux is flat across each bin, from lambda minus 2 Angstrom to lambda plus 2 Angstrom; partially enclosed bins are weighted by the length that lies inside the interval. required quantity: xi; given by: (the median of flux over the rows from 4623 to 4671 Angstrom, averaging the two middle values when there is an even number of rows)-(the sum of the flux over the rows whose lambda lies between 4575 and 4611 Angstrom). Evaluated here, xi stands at -119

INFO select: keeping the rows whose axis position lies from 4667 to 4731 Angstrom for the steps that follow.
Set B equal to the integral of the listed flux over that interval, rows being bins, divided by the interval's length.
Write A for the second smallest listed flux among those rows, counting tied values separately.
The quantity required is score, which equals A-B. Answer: -0.61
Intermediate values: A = 13.87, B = 14.5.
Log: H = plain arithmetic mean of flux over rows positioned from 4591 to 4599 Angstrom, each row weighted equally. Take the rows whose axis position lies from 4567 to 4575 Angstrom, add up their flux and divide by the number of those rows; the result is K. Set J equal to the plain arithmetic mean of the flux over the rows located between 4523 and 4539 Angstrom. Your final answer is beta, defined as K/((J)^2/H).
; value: 0.95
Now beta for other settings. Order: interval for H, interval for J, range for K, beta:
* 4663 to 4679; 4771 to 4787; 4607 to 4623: 0.98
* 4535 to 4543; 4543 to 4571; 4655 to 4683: 1.03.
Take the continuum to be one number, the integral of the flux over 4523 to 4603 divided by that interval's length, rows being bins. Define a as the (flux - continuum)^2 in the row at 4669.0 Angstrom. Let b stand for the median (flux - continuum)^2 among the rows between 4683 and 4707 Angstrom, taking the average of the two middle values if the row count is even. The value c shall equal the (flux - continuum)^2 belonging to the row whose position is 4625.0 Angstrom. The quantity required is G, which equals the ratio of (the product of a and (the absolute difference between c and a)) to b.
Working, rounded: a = 0.3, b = 0.4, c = 0.3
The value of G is 0.1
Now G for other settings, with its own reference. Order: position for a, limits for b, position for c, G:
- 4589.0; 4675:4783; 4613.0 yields 0.0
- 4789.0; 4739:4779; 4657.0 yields 14.9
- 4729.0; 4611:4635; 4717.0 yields 0.0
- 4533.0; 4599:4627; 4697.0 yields 4.8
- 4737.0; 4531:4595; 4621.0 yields 24.1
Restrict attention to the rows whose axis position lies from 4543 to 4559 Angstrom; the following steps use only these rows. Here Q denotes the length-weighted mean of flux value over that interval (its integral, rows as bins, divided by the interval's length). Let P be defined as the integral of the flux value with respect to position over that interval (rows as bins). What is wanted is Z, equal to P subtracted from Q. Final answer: -213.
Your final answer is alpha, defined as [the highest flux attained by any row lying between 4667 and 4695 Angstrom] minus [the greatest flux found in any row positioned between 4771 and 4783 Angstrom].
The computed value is -0.6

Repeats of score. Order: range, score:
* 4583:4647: -0.89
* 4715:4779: -1.90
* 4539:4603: -0.92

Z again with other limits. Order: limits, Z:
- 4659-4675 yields -224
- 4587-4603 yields -218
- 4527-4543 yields -233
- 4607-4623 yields -242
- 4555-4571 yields -228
